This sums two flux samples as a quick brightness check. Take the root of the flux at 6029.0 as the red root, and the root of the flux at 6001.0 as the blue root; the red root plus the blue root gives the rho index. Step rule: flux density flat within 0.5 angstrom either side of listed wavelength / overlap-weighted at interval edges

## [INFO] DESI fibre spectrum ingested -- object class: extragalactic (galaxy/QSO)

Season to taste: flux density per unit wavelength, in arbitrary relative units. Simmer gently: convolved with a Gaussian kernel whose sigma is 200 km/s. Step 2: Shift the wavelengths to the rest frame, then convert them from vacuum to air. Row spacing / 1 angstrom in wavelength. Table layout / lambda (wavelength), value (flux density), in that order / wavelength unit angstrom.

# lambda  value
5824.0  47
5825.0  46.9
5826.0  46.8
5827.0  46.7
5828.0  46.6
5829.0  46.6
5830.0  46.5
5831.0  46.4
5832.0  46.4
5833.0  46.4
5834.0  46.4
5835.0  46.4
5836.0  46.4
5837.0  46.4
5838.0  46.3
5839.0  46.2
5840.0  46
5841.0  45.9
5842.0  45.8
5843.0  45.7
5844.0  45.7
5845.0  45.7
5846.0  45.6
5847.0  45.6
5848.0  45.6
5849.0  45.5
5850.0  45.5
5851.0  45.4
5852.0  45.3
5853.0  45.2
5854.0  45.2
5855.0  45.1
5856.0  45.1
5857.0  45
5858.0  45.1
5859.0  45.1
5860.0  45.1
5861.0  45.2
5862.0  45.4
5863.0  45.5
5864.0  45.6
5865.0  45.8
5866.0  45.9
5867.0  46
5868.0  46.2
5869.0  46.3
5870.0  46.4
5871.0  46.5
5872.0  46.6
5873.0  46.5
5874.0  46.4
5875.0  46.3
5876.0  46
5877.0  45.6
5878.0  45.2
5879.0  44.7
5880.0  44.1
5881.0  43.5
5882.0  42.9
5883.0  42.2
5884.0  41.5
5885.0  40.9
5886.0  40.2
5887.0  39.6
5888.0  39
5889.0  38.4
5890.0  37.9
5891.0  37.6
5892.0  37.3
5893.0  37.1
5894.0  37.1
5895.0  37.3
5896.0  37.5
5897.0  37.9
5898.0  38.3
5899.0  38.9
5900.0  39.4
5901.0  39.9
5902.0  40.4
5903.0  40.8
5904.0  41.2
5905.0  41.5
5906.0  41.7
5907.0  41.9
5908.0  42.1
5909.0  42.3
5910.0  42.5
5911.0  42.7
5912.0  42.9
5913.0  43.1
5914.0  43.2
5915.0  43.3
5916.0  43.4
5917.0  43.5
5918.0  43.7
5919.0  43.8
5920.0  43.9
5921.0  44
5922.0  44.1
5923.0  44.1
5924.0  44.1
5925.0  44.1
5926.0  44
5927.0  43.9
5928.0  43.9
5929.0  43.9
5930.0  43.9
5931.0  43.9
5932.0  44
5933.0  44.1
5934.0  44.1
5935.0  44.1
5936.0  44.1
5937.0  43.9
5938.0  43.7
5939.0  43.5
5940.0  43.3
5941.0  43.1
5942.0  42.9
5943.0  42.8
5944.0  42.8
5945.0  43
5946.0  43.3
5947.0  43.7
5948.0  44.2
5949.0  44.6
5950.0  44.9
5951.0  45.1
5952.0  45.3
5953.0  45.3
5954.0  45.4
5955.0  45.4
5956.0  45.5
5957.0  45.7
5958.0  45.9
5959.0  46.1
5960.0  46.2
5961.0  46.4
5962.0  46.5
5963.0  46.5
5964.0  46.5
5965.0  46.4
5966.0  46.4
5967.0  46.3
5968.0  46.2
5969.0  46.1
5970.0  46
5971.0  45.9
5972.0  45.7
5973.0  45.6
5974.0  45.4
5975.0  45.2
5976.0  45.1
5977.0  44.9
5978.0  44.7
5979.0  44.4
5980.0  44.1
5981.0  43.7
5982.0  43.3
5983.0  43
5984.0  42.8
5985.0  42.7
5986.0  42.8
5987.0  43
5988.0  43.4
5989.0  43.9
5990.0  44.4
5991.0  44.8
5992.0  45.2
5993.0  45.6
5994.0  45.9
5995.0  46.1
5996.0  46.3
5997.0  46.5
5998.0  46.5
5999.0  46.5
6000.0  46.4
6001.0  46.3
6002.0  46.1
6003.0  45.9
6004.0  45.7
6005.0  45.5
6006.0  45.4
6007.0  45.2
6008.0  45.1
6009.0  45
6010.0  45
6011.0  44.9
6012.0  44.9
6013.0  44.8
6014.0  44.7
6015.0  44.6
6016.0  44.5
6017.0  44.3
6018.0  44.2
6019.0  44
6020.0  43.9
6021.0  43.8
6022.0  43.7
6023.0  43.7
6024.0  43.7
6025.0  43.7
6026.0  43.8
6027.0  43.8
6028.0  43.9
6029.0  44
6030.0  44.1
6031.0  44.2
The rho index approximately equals 13.4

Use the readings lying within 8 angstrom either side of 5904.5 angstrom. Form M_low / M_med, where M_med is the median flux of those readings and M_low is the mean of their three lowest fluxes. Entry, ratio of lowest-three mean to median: 0.928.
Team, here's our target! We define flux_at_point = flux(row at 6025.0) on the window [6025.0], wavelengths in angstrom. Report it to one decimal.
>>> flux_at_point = 43.7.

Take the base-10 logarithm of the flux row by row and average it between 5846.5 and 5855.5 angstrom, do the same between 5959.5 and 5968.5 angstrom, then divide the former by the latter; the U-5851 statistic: 0.99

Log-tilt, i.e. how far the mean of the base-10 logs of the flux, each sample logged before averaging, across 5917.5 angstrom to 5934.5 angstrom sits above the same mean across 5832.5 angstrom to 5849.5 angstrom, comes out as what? -0.019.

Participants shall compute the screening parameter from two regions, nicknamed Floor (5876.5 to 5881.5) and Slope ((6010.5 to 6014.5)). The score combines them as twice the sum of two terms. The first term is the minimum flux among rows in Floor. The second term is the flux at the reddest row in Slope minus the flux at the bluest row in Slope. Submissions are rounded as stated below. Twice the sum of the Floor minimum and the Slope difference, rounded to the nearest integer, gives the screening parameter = 87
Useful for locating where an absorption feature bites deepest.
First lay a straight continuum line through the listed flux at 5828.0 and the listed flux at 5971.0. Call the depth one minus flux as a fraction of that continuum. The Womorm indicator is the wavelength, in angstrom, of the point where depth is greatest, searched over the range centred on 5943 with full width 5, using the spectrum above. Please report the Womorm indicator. 5943.0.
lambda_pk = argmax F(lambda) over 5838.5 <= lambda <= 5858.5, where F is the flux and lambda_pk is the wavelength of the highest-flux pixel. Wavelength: 5839.0 angstrom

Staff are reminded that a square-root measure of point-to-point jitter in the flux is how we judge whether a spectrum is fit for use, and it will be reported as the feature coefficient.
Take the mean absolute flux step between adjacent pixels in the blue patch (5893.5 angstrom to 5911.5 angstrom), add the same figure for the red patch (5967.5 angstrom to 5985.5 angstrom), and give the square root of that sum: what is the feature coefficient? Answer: 0.73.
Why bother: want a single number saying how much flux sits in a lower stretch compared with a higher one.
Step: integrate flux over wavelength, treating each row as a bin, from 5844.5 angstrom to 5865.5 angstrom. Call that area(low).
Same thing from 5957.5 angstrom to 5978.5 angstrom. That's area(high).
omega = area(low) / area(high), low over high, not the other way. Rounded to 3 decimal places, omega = 0.988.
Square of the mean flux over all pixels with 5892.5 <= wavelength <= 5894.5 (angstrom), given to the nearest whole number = 1376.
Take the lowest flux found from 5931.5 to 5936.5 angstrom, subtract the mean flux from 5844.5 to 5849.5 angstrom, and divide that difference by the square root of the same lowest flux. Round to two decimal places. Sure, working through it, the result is -0.24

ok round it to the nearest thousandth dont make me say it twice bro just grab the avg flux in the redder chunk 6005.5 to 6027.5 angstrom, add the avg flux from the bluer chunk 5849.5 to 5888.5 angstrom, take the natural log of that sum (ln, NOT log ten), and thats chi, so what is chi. 4.490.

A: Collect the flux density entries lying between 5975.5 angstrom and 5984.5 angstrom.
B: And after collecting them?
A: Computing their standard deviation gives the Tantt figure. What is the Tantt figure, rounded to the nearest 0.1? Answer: 0.8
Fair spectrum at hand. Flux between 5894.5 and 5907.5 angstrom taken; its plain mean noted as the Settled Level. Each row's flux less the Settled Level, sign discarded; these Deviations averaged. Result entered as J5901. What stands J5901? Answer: 1.4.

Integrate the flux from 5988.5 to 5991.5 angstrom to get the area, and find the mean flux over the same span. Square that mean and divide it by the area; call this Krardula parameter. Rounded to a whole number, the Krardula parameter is 15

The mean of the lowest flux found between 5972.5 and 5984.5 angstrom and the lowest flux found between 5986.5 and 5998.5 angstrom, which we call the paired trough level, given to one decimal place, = 42.9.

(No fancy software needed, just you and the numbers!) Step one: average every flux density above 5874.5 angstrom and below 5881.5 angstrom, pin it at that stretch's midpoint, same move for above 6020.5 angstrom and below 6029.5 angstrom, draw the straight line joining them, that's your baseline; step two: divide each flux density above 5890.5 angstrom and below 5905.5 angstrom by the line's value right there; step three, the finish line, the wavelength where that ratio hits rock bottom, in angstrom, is 5893.0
